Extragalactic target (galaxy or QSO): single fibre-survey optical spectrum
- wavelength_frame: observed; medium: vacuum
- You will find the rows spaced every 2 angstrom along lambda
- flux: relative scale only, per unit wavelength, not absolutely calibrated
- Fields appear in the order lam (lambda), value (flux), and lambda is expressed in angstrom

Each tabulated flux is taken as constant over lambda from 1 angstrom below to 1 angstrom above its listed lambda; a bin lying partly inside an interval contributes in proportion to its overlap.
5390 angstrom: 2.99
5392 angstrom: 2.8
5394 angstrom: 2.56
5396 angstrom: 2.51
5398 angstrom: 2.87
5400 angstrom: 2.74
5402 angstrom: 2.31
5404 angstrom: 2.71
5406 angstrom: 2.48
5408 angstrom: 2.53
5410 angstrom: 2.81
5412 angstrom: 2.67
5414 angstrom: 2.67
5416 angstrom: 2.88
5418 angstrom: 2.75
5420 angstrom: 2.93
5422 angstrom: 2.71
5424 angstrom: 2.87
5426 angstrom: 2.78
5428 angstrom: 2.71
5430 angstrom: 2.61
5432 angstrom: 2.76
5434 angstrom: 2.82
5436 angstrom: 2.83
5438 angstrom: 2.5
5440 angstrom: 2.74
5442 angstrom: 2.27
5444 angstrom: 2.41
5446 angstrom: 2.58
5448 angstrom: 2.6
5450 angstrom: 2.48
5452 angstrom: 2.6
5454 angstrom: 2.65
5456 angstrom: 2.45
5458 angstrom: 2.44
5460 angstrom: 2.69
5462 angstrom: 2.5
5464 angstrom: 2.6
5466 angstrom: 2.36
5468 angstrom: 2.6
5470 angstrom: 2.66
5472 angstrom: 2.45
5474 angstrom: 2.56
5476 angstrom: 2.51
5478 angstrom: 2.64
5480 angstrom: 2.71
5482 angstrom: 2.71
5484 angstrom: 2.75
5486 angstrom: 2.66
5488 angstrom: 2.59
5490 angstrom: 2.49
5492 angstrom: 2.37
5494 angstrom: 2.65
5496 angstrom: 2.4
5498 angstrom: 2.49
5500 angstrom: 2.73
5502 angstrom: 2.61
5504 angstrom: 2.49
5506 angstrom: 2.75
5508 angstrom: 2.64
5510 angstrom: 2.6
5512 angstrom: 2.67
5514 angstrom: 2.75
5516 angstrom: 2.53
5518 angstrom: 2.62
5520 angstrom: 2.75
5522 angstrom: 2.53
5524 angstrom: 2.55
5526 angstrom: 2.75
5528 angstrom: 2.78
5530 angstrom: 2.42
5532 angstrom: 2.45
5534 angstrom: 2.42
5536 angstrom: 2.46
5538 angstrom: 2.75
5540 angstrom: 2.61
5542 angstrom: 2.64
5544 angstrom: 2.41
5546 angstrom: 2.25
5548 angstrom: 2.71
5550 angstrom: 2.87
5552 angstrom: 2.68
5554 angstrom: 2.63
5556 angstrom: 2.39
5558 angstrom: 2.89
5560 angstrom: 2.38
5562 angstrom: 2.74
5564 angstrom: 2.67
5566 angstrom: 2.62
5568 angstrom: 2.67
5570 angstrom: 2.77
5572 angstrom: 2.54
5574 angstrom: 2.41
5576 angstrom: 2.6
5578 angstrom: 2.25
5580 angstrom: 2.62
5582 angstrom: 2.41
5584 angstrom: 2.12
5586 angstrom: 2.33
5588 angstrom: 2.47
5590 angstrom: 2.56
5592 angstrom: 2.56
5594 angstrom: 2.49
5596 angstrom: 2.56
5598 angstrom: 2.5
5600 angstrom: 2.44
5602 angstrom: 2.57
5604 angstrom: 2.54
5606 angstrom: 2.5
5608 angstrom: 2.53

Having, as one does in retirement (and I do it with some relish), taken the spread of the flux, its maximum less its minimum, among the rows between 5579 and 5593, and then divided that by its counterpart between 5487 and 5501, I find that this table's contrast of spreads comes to 1.4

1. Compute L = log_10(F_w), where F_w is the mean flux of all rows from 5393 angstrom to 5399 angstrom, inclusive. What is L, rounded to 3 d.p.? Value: 0.423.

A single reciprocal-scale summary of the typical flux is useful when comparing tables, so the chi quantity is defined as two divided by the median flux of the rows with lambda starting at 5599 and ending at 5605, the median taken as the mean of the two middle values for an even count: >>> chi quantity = 0.787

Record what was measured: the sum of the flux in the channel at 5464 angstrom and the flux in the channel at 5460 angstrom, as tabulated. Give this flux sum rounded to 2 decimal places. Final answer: 5.29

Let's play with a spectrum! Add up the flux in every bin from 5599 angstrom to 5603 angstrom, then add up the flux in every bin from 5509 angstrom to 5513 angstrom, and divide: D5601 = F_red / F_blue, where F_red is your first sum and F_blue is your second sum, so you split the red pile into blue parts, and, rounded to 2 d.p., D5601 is 0.95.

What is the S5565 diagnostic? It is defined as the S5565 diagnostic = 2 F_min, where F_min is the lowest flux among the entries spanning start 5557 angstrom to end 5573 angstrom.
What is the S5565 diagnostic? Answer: 4.76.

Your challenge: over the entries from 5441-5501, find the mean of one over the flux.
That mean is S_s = 0.393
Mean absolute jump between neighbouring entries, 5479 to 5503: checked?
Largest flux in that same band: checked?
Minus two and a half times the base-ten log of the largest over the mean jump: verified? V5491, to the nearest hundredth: -3.34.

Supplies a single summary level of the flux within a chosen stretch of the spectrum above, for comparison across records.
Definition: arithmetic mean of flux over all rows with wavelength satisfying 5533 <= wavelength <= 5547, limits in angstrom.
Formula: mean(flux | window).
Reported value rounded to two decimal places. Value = 2.51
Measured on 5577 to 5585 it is 2.35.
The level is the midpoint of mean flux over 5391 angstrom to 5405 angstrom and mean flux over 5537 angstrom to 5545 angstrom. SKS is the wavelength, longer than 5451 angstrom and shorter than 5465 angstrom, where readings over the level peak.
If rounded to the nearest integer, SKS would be 5460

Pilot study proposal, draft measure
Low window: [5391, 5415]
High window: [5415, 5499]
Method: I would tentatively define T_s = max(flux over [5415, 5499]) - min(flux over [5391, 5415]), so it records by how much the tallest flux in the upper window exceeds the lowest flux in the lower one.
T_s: 0.62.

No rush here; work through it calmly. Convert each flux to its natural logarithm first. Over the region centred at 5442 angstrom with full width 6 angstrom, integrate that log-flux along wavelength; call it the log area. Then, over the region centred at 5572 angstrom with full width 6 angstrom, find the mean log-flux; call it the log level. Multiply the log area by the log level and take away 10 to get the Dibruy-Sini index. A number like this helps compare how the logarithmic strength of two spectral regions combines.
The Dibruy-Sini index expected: -4.9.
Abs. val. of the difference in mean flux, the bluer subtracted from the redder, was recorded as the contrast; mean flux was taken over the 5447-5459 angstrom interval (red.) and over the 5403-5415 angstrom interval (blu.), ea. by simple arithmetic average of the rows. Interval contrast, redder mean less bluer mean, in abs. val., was 0.11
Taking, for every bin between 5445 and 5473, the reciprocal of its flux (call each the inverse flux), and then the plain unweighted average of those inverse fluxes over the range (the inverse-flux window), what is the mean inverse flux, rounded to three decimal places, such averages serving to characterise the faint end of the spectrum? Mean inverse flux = 0.393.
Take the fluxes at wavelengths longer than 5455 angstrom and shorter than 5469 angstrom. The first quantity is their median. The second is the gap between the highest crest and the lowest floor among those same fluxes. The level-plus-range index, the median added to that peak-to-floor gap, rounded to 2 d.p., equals 2.83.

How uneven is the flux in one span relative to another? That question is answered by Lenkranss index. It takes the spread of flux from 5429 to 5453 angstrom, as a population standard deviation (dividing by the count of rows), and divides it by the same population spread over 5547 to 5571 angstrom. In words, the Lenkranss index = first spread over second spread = 1.08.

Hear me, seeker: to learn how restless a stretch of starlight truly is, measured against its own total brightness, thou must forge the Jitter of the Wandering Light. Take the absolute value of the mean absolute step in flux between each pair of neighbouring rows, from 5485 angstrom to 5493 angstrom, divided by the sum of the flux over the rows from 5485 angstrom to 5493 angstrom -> 0.010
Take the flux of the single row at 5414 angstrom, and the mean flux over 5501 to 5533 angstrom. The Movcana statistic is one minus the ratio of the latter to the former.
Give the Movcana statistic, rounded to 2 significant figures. 0.019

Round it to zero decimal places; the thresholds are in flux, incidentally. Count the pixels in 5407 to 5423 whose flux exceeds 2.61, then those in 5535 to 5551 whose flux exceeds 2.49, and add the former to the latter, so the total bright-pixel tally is 12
